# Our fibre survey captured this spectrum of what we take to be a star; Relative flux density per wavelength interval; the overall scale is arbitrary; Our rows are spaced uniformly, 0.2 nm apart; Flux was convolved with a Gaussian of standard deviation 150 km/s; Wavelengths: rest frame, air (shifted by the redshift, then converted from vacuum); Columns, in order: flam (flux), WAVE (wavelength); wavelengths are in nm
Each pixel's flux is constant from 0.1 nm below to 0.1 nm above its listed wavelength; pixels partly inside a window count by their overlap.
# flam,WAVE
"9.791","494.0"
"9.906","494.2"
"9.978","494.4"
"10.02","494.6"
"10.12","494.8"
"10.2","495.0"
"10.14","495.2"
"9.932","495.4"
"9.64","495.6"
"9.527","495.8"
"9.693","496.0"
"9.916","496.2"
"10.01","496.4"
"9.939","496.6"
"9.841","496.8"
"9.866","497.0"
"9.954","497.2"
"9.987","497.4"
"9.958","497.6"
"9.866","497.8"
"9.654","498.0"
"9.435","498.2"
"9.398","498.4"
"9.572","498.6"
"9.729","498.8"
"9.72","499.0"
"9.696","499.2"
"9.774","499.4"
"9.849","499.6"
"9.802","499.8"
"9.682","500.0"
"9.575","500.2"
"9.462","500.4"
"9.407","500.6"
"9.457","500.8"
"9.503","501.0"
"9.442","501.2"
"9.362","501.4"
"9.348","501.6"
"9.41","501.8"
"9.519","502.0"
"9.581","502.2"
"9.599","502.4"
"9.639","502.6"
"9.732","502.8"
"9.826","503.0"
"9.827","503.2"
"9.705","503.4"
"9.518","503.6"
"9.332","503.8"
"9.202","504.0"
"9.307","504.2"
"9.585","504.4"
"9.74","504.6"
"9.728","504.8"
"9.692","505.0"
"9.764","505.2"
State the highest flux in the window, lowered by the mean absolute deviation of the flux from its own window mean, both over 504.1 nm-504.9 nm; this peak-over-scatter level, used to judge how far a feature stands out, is 9.6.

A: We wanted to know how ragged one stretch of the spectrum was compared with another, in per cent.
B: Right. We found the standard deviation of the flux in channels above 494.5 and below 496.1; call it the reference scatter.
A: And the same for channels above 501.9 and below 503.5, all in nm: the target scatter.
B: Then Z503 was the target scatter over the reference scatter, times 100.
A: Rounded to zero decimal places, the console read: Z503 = 44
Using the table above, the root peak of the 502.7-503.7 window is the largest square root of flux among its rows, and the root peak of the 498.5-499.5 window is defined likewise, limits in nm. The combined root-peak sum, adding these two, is 6.26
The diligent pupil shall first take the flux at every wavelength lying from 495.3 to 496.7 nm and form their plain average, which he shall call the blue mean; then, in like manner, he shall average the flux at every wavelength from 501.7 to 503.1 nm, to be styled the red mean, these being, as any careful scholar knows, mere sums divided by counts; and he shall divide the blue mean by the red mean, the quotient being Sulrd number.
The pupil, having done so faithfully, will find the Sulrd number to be 1.02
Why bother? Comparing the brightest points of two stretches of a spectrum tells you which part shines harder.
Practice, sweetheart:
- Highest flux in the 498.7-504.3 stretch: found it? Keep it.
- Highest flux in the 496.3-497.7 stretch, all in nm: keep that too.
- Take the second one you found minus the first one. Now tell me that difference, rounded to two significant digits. 0.16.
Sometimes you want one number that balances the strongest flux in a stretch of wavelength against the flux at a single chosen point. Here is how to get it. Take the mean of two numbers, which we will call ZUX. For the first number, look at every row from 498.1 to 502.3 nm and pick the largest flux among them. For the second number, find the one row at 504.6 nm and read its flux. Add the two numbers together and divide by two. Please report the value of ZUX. 9.79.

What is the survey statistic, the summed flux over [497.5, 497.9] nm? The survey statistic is 19.8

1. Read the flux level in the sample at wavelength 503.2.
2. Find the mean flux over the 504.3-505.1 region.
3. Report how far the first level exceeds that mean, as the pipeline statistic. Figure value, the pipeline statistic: 0.14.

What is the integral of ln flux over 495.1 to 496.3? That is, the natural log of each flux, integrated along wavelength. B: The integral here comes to 2.7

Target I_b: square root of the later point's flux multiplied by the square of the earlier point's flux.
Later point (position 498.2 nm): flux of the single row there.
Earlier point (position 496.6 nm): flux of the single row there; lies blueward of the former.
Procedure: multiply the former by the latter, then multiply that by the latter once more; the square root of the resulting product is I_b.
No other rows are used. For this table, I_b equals 30.5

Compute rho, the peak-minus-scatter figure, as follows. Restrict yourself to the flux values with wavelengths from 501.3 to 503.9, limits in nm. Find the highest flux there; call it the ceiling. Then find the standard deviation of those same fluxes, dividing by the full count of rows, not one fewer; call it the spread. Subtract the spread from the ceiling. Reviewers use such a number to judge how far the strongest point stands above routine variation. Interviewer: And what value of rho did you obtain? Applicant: 9.7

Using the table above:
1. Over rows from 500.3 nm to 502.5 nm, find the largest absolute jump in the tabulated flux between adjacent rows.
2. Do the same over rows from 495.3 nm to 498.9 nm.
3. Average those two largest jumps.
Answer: 0.20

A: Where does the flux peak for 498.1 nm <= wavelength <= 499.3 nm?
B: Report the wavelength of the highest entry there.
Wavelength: 498.8 nm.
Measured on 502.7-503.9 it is 503.2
